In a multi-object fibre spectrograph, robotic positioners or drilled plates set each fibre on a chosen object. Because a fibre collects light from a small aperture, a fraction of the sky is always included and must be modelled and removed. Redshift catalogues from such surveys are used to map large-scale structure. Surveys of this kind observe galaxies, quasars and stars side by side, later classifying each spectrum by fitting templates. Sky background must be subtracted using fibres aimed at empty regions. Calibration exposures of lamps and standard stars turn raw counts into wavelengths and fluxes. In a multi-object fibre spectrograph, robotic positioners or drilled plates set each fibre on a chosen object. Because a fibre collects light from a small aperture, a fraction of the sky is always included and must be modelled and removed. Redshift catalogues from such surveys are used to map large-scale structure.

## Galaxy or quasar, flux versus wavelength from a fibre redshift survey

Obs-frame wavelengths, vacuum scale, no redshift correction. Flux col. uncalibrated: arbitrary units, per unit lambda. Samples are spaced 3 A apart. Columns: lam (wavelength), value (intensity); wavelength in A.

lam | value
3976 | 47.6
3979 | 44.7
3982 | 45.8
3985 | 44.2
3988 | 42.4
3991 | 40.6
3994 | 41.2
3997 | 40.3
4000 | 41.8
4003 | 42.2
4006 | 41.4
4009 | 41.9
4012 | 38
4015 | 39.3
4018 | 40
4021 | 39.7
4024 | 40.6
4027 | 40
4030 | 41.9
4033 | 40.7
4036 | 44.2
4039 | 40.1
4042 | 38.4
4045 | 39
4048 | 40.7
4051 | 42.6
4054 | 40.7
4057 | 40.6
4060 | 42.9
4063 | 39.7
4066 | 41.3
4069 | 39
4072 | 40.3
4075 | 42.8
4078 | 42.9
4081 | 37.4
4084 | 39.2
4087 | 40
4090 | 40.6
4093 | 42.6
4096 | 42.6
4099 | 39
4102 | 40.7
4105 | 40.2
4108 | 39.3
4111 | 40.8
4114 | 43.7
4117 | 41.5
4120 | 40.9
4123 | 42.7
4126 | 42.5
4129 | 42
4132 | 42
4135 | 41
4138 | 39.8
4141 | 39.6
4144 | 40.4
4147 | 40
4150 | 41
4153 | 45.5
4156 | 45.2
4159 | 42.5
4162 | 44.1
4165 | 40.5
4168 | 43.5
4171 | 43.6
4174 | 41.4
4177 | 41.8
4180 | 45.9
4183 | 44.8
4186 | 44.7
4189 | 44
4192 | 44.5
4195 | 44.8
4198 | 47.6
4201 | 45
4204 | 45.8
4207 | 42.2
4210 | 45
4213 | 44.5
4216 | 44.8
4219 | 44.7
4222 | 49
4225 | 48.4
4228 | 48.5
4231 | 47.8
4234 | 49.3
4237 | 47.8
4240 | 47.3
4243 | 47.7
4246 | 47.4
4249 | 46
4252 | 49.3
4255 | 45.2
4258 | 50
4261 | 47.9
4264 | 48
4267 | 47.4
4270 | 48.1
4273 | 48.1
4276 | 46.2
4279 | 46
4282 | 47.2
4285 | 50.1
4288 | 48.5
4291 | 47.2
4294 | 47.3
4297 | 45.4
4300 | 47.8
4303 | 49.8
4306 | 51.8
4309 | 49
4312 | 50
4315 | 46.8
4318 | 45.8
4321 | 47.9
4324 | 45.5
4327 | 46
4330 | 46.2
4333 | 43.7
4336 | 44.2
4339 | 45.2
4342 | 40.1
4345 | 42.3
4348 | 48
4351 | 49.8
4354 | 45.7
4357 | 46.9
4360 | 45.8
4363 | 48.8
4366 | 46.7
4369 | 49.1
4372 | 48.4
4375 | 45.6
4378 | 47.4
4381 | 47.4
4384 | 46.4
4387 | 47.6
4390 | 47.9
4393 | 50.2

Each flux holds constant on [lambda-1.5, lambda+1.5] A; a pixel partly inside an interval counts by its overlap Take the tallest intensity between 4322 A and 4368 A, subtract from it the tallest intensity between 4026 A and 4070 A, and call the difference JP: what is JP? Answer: 5.6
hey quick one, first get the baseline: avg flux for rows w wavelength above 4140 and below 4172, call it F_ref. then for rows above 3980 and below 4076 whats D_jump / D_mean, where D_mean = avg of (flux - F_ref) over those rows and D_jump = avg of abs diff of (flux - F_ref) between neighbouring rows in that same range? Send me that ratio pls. -1.2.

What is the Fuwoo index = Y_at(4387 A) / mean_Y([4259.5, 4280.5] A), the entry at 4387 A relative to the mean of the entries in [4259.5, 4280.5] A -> 1.00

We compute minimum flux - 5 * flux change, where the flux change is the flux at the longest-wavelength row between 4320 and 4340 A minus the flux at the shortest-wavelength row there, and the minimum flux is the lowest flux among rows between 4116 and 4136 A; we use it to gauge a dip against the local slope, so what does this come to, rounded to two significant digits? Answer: 54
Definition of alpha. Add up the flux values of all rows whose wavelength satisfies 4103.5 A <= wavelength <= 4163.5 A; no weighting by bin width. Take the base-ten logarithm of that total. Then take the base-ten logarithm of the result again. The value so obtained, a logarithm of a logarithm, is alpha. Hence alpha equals 0.466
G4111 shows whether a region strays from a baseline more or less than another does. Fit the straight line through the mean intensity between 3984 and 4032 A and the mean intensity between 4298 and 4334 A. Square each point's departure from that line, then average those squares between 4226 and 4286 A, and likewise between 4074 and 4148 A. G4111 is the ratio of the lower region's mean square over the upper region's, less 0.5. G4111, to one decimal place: 1.3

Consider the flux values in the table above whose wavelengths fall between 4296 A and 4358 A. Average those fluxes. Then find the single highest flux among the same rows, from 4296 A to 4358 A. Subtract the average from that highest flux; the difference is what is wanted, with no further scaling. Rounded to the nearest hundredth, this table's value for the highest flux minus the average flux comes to 5.23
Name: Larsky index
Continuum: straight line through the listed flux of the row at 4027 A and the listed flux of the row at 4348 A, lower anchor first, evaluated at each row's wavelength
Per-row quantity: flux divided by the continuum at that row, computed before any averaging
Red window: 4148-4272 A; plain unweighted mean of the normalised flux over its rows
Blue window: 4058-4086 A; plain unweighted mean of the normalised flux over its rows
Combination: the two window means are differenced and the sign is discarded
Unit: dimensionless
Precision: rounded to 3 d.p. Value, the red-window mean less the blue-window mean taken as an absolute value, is 0.037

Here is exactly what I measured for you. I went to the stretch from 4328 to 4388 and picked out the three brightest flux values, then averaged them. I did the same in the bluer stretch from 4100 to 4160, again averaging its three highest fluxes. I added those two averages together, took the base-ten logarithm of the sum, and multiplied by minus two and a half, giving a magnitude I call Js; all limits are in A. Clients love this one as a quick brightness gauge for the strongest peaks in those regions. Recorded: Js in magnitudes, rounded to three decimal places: -4.933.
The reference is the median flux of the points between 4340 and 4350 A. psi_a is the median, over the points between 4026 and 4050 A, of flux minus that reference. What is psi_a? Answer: -1.9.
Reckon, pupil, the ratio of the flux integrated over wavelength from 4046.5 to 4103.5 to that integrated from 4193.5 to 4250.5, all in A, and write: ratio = 0.878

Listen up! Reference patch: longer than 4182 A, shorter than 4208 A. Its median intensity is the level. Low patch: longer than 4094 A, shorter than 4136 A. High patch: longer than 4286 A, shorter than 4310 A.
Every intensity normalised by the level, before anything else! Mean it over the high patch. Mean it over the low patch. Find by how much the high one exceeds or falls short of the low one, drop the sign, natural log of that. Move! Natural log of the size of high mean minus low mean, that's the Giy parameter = -1.86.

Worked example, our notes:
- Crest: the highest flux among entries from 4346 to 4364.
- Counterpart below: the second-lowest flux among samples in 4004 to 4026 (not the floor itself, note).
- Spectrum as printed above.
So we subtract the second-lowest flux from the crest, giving 10.5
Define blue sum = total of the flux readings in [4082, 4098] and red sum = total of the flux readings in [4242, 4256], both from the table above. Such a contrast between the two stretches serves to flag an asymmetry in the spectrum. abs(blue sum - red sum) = 31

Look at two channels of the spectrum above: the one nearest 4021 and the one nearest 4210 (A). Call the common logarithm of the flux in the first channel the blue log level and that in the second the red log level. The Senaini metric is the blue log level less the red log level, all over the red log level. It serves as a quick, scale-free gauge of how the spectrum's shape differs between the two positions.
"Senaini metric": -0.03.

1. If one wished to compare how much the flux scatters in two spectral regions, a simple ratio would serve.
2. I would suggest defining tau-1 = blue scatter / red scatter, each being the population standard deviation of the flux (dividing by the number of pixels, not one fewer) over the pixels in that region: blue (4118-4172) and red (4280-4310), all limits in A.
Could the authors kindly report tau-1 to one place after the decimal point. 1.0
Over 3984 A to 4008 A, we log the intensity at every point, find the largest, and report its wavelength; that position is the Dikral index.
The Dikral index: 3985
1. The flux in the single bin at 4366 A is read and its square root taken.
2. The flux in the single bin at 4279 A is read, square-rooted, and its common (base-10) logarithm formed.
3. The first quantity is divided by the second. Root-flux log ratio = 8.22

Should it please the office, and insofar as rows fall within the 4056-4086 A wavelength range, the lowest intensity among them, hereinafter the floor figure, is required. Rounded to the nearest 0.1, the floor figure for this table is 37.4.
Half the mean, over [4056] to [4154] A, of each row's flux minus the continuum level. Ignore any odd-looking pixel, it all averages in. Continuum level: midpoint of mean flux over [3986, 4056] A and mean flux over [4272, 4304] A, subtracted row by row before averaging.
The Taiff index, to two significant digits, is -1.6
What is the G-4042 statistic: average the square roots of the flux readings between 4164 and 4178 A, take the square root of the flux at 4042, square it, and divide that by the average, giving 5.91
